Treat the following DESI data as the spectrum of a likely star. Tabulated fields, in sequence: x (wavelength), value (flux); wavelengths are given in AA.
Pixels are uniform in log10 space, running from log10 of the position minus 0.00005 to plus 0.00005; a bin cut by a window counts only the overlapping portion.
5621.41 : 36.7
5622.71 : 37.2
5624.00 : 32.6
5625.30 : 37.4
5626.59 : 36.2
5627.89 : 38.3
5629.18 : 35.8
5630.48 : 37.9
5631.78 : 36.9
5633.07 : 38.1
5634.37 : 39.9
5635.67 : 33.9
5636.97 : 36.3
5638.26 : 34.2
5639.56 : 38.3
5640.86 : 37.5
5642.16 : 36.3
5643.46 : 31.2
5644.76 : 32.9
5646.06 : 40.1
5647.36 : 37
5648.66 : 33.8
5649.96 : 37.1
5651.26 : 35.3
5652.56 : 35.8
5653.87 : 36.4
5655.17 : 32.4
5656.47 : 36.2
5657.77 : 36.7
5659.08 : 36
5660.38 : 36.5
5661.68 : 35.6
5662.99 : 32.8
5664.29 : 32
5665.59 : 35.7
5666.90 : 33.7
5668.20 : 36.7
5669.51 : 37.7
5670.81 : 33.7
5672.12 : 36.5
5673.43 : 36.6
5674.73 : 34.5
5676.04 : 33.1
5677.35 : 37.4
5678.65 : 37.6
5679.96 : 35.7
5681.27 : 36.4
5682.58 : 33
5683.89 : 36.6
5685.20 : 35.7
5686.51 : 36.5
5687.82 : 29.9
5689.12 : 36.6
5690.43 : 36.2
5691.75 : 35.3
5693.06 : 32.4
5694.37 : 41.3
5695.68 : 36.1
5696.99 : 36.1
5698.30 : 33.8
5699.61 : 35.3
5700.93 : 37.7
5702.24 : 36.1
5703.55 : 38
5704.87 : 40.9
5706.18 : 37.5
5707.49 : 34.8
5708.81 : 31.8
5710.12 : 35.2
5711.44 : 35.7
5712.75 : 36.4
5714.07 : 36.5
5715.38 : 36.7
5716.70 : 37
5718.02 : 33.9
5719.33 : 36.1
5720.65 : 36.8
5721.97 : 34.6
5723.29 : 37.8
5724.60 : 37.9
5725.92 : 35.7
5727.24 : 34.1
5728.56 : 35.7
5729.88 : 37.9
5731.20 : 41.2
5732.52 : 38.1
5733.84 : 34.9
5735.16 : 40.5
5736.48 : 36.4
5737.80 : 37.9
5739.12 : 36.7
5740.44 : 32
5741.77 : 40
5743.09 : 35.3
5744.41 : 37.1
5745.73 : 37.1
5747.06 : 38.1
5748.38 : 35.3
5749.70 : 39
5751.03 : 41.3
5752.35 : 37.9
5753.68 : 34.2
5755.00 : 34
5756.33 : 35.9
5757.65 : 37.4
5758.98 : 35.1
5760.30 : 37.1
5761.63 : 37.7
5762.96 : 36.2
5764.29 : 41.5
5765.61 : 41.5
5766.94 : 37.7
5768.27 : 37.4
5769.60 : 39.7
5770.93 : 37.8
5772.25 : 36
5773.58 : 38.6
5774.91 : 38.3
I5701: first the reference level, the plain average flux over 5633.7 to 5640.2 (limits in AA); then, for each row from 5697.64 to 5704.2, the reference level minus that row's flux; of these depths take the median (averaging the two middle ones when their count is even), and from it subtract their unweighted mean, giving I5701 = 0.1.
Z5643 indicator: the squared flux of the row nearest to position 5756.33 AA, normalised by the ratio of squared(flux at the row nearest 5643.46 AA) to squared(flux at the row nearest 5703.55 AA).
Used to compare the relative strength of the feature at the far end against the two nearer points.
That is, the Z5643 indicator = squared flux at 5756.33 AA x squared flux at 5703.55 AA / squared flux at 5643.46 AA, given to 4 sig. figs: 1912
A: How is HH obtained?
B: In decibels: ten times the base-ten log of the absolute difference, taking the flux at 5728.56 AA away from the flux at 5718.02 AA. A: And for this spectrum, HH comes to 2.6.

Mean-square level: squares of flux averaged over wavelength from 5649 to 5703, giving 1266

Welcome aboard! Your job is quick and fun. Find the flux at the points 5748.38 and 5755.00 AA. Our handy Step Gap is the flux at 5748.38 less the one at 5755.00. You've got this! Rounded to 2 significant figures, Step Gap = 1.3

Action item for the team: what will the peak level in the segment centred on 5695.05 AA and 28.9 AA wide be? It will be 41.3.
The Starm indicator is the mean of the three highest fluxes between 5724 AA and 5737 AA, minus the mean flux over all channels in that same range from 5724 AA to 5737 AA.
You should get 2.7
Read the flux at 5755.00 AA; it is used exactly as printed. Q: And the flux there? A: 34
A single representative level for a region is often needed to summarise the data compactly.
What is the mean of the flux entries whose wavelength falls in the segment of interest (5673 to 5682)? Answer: 35.9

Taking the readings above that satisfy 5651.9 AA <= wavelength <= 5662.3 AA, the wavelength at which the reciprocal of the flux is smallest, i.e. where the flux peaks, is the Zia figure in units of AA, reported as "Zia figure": 5657.77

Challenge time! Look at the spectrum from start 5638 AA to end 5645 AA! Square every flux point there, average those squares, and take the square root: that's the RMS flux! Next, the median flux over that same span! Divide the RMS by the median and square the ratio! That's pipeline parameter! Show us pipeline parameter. 0.99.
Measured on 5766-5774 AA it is 1.01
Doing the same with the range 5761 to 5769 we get 1.05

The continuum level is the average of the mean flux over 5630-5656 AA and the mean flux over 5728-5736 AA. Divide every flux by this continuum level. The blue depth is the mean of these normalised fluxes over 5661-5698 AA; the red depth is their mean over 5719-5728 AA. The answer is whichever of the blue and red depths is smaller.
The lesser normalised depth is 0.955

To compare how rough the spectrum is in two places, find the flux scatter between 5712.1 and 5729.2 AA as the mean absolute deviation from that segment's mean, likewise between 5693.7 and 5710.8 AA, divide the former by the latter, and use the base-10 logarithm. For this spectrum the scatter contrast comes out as -0.30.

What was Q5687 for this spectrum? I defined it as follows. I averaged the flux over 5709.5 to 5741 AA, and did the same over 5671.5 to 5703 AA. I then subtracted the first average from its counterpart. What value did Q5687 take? -0.8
